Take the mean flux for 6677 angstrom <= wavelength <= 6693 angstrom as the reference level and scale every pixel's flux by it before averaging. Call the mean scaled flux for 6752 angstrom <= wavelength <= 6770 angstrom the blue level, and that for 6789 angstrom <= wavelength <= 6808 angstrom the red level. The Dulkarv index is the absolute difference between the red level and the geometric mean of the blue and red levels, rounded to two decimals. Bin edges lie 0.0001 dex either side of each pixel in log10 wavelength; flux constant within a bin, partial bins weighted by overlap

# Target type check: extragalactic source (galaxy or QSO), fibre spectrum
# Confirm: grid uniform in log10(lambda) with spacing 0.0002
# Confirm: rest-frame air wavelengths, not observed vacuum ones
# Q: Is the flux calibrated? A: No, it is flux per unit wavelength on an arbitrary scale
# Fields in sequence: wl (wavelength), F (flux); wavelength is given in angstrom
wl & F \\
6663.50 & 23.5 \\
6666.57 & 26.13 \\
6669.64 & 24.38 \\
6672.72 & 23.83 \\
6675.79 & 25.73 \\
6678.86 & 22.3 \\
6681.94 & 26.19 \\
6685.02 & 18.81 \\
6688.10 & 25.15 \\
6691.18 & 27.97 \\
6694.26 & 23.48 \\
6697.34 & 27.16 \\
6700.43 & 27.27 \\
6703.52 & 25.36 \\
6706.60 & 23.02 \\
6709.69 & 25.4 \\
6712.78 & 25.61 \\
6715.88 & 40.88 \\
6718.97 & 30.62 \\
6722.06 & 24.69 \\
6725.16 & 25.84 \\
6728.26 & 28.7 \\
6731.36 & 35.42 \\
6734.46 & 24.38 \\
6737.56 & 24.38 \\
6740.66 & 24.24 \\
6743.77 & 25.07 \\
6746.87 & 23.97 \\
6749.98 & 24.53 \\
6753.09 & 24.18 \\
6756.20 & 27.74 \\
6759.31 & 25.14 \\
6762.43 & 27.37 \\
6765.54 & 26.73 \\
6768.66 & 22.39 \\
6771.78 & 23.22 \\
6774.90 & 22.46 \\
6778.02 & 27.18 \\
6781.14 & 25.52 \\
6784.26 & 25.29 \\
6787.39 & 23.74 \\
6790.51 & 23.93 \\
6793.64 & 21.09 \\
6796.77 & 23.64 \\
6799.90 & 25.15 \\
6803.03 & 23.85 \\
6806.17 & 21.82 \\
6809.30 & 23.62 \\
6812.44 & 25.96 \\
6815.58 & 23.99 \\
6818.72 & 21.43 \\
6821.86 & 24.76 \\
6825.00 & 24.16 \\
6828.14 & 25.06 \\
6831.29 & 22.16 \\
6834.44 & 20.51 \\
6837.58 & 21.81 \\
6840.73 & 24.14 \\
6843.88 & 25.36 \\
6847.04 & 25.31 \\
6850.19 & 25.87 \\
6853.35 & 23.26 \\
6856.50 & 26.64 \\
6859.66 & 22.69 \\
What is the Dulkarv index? 0.05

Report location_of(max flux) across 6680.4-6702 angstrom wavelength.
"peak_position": 6691.18 angstrom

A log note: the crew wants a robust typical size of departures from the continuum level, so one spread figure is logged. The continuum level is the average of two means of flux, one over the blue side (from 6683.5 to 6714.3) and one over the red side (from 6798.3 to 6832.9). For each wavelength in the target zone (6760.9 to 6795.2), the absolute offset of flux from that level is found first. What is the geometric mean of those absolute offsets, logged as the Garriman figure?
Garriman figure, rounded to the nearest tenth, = 1.5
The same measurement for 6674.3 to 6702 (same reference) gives 2.0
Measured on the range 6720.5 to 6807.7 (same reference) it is 0.8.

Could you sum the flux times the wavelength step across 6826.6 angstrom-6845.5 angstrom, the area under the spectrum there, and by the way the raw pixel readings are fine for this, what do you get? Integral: 438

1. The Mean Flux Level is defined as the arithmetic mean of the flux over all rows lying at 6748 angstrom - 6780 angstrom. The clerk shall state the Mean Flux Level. 25.1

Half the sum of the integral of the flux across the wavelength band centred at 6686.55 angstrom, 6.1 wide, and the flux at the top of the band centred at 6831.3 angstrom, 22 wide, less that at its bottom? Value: 67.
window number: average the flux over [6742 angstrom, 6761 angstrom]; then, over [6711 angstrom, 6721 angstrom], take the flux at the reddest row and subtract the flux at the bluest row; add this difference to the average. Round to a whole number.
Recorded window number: 30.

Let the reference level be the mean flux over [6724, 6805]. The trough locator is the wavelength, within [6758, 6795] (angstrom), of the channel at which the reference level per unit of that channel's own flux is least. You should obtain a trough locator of 6762.43 angstrom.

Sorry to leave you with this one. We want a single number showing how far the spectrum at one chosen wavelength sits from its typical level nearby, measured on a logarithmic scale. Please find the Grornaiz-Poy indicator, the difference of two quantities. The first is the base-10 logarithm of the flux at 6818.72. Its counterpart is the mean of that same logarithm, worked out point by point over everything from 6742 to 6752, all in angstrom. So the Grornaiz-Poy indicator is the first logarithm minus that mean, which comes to -0.058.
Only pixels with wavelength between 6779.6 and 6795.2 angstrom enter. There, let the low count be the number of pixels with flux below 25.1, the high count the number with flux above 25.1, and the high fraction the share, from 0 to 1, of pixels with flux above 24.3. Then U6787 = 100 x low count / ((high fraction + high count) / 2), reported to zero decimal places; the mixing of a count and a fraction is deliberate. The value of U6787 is 250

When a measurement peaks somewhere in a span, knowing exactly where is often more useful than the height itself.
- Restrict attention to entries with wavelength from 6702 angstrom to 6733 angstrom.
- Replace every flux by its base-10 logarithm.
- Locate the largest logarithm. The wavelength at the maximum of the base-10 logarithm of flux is 6715.88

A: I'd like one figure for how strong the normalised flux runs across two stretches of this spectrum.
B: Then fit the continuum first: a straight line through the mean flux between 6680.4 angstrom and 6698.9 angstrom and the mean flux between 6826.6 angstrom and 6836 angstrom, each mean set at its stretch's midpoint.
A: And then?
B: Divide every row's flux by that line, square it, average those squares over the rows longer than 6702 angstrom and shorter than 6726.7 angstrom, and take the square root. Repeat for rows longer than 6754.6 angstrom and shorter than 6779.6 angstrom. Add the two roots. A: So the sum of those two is 2.23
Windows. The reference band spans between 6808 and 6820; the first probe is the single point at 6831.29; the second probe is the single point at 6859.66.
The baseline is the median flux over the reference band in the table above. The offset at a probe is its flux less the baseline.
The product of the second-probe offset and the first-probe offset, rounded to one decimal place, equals 1.8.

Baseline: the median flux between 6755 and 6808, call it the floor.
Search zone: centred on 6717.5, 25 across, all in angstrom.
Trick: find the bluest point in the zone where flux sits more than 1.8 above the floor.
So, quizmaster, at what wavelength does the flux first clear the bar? 6715.88 angstrom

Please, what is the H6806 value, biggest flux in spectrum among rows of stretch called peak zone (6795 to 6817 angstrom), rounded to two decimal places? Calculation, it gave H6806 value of 25.96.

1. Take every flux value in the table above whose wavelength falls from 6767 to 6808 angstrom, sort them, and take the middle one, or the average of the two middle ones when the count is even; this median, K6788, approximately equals 23.7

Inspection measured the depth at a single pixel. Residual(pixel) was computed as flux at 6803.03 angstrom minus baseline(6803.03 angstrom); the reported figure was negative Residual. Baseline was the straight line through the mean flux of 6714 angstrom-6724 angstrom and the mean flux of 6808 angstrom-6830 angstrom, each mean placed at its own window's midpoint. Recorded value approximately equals 1.5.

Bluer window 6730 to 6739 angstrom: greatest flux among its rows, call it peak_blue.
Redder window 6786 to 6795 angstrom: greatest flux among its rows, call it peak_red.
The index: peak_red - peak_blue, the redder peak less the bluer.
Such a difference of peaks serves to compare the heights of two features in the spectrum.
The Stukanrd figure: -11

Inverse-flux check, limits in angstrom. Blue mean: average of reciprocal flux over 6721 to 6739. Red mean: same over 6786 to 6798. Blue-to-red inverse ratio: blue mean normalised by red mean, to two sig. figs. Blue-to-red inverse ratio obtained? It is 0.86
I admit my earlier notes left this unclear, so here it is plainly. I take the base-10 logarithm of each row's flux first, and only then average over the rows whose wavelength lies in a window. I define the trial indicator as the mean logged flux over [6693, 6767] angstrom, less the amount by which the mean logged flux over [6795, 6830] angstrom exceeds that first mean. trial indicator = 1.47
